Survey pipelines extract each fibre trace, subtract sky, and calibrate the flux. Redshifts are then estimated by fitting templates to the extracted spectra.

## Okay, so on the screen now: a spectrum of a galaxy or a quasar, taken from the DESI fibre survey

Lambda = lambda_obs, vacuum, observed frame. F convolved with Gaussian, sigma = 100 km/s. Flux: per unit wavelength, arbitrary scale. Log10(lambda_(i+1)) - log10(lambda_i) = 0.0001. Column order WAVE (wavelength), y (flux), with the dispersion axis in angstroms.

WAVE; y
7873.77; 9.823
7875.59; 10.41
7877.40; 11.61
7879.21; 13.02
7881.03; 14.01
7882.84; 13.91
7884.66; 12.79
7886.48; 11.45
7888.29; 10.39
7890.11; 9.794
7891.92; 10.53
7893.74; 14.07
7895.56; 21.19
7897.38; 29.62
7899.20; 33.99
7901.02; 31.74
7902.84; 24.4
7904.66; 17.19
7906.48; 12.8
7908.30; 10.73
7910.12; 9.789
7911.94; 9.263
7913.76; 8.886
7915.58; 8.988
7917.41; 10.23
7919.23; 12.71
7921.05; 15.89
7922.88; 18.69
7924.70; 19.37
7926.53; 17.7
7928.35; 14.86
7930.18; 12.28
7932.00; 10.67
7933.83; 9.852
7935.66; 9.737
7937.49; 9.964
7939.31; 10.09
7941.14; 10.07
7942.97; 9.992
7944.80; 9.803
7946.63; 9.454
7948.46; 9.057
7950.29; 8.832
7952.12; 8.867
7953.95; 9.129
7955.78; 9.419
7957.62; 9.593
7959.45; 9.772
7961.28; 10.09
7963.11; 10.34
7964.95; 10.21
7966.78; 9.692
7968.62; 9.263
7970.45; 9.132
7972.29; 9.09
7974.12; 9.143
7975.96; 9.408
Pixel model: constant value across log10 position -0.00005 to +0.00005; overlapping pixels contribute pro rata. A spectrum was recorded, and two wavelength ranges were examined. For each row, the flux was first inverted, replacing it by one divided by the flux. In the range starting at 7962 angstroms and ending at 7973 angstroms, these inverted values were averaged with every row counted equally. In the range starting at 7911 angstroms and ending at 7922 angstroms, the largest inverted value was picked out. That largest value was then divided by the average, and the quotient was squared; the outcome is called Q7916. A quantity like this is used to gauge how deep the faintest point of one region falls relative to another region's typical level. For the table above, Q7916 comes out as 1.17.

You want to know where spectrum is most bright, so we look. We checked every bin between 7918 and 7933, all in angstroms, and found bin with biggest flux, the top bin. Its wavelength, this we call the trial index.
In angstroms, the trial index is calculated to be 7924.70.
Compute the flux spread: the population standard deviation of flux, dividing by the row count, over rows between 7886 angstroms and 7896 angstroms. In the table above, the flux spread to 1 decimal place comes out 4.0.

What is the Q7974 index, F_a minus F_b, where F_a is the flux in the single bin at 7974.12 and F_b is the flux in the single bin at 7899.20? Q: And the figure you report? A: -25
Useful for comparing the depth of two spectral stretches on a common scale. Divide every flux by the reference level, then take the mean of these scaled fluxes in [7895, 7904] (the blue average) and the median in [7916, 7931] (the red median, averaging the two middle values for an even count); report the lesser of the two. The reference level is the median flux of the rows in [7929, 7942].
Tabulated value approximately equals 1.53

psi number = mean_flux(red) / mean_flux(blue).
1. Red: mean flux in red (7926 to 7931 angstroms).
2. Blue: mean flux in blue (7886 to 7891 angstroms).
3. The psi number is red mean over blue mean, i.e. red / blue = 1.4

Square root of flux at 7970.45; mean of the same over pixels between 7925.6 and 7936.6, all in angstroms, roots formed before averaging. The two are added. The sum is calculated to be 6.5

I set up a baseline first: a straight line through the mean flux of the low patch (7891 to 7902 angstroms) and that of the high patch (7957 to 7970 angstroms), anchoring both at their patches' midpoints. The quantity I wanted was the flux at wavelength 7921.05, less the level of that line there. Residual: -2.6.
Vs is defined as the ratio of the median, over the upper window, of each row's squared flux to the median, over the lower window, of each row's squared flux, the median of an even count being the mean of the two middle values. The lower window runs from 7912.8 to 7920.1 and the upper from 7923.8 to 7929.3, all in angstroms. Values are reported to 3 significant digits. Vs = 3.38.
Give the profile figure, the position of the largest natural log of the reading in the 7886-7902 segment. 7899.20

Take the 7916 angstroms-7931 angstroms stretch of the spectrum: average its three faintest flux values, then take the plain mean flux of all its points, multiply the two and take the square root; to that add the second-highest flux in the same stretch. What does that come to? 32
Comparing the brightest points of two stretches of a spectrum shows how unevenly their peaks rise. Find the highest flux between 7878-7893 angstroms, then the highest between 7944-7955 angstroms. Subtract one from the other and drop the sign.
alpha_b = 4.2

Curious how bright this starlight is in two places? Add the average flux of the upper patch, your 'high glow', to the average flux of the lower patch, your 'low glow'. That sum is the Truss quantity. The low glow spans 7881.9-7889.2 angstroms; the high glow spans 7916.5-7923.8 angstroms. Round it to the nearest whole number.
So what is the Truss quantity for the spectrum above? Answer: 27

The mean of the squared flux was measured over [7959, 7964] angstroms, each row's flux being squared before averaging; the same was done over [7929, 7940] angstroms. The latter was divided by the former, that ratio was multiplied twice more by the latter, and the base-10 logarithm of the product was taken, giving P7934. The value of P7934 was 4.1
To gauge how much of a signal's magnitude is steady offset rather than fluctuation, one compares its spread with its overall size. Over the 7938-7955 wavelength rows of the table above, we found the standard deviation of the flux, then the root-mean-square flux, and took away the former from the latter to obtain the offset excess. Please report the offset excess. 9.0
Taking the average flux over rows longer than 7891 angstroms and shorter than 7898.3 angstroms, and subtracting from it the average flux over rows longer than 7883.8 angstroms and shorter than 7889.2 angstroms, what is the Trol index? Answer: 7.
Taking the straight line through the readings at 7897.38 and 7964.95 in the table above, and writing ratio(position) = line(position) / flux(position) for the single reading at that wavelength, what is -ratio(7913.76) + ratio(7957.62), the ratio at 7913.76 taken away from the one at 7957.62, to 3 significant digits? -1.52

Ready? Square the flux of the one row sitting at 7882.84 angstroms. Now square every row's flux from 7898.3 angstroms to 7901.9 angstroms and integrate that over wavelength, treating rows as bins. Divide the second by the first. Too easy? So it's 20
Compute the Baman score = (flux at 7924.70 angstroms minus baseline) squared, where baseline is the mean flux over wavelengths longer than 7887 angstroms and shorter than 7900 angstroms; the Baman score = 1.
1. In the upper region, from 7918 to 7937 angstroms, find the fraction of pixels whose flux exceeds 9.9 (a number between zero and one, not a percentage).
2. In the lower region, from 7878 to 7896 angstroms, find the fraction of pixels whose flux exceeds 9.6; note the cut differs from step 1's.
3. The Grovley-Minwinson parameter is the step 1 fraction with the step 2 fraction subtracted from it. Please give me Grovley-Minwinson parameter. -0.2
